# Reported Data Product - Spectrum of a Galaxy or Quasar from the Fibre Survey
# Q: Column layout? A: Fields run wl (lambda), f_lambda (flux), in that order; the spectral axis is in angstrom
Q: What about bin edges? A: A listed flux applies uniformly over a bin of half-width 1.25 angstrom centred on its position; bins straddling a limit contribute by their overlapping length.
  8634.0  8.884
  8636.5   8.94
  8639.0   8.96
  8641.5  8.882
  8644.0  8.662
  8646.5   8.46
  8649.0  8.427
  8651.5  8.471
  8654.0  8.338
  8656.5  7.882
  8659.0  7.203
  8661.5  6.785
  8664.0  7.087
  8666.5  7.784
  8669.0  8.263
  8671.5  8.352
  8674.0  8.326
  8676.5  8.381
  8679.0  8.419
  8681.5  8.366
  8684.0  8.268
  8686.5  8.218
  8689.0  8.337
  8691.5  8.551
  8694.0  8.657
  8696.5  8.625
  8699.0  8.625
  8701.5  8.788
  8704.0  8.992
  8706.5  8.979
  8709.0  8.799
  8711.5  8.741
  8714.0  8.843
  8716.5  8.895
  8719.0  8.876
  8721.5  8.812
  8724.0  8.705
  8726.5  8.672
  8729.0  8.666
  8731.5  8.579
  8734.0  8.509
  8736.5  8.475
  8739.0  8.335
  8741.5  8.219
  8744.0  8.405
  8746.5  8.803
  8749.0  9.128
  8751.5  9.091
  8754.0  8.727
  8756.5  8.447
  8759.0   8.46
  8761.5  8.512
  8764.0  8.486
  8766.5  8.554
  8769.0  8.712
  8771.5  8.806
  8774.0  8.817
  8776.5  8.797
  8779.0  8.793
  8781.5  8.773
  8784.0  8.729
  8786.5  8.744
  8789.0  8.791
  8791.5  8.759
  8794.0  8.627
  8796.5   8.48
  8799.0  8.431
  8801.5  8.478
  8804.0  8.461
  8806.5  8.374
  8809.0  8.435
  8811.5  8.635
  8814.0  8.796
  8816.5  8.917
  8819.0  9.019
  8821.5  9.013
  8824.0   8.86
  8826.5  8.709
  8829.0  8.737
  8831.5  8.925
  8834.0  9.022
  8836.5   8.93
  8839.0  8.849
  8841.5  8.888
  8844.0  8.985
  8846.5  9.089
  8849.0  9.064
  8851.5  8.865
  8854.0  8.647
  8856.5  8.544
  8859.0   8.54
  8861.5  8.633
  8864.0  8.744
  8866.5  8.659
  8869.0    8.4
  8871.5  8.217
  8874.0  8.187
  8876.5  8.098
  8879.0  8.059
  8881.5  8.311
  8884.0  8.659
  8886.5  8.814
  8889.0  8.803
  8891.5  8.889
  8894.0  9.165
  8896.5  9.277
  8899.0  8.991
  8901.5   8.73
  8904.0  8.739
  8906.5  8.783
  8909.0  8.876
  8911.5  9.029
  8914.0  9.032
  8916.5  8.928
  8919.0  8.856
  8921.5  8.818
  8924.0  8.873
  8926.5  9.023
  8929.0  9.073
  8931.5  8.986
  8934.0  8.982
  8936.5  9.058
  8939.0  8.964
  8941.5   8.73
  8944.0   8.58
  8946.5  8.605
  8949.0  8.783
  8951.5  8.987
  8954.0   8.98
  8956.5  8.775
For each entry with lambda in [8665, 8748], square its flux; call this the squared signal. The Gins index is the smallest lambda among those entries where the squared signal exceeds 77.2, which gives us 8701.5 angstrom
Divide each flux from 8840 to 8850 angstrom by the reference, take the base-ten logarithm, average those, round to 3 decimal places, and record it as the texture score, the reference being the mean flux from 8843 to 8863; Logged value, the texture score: 0.010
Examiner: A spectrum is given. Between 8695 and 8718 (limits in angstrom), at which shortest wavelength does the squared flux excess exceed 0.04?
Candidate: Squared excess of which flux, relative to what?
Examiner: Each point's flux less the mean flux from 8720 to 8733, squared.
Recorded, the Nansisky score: 8704.0 angstrom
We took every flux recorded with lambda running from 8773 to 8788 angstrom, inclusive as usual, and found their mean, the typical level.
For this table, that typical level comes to 8.78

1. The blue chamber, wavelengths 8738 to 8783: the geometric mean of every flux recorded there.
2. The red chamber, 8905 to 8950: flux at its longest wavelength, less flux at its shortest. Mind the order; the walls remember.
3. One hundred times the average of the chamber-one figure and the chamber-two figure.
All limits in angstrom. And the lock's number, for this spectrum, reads 433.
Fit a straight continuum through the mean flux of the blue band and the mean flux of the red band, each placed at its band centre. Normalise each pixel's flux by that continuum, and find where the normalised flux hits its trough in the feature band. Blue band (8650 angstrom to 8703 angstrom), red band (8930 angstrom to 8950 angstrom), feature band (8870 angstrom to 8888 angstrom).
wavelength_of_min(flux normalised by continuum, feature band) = 8879.0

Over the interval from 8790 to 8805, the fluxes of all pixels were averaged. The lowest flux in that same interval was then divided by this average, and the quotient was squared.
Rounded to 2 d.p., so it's 0.97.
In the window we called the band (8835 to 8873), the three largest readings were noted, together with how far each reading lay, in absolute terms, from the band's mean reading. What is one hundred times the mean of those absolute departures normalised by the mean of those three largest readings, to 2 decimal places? 2.24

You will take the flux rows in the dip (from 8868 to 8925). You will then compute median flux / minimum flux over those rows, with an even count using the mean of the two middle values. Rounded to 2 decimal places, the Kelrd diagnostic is 1.09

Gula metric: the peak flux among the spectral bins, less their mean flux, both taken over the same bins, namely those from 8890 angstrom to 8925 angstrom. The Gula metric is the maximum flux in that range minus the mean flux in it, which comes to 0.35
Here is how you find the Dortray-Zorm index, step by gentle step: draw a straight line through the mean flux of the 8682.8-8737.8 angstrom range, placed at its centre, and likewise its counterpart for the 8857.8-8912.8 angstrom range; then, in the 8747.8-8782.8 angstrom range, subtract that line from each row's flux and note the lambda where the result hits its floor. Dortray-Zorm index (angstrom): 8756.5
